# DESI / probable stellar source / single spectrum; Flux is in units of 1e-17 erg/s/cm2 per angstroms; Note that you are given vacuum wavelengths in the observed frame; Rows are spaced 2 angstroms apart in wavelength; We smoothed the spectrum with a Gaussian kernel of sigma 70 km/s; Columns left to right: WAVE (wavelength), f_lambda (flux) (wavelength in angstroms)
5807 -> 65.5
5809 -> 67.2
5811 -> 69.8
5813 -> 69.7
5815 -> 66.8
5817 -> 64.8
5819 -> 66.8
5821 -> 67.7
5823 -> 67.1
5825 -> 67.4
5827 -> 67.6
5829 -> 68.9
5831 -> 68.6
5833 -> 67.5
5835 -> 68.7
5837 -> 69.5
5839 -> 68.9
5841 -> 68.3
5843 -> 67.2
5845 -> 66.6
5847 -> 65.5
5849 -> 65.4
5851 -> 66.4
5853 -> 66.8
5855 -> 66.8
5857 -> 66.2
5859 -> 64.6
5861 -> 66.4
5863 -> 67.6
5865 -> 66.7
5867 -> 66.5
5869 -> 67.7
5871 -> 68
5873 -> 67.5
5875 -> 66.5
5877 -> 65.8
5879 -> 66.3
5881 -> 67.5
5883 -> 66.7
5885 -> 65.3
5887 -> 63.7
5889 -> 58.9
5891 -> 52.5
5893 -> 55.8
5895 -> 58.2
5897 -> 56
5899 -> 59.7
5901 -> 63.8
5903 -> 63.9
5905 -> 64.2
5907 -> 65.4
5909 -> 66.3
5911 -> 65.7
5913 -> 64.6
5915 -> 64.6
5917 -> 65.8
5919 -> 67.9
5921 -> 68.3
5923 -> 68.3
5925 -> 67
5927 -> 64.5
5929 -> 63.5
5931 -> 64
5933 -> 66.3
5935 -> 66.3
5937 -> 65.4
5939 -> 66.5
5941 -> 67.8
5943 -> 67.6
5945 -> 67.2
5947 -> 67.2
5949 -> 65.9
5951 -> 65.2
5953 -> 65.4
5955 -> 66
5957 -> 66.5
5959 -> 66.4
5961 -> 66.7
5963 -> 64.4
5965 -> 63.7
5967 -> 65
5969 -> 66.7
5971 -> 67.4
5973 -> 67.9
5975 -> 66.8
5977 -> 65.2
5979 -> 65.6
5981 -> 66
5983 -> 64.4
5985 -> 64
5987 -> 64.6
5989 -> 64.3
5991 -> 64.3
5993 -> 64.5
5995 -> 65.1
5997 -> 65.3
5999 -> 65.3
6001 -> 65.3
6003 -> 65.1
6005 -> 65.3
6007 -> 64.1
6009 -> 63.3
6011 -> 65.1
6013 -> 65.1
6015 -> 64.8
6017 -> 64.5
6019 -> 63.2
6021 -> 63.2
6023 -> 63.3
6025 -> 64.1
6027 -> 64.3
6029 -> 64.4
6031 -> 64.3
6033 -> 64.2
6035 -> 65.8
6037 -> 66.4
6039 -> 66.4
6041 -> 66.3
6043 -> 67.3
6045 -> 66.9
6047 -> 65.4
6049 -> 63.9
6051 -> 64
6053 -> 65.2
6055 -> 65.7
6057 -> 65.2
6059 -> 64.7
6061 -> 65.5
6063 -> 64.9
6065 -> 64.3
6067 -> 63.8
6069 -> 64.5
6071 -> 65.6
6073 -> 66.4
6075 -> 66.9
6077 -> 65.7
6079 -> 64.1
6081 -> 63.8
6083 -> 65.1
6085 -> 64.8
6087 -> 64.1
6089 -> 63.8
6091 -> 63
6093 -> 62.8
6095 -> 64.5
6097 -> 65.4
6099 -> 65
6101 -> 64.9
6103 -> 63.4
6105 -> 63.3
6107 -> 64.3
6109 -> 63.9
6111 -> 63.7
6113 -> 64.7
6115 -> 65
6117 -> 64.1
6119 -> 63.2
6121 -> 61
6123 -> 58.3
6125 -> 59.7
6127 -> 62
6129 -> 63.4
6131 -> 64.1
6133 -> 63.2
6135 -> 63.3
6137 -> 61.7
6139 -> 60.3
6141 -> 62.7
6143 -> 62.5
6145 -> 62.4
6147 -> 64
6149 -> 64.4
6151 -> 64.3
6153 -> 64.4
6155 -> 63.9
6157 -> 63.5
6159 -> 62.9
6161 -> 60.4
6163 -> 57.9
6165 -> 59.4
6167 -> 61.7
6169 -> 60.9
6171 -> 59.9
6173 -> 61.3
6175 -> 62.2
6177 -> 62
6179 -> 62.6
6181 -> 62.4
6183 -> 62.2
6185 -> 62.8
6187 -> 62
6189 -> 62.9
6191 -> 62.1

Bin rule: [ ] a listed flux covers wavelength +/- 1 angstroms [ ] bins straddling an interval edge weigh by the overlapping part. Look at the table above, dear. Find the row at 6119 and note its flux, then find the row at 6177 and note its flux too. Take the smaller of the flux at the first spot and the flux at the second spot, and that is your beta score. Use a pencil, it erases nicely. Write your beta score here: 62.0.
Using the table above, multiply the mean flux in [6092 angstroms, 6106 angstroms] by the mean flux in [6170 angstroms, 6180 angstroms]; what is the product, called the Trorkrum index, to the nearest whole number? 3954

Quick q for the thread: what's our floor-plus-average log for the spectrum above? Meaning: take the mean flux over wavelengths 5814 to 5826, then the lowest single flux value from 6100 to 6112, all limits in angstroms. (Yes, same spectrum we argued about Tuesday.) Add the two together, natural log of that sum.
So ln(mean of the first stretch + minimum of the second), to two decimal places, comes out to 4.87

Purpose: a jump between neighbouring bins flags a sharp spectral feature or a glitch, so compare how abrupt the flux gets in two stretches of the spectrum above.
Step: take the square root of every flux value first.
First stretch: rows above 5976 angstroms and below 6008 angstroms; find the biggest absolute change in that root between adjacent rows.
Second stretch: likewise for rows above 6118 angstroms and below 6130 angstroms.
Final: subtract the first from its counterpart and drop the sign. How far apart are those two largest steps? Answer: 0.076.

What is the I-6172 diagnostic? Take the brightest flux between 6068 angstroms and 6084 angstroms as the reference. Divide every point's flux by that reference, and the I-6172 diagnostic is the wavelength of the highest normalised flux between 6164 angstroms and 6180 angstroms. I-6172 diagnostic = 6179 angstroms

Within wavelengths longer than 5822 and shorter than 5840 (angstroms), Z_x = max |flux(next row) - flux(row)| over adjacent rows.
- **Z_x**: 1.30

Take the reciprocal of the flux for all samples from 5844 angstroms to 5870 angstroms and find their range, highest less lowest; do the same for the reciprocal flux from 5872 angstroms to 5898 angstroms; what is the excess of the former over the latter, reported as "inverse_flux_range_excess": -0.0035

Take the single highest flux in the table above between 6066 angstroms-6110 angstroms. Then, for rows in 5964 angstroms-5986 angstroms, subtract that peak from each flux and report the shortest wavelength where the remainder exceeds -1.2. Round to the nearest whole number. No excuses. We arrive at 5969 angstroms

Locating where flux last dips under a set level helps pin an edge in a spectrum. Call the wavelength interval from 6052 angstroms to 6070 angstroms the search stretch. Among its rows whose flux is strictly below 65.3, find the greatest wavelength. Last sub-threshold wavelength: 6069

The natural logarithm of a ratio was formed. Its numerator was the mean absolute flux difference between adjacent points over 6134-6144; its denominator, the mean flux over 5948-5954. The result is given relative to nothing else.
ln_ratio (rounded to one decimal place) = -3.8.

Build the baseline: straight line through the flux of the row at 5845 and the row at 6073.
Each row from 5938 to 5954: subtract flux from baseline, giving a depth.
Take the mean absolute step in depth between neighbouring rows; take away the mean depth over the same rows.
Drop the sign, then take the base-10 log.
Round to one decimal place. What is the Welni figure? -0.2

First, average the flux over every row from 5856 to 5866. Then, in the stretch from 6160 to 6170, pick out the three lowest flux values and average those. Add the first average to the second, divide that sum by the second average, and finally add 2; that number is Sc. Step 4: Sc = 4.12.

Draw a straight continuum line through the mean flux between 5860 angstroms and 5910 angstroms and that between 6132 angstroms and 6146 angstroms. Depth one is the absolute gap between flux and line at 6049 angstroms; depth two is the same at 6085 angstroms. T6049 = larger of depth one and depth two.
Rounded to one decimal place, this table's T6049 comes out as 2.2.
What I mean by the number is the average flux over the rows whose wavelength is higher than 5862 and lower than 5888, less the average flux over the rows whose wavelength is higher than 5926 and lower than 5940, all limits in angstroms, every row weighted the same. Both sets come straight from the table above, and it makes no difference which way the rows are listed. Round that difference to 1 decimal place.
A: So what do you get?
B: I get 1.4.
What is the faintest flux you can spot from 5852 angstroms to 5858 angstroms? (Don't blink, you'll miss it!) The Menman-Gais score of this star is 66.2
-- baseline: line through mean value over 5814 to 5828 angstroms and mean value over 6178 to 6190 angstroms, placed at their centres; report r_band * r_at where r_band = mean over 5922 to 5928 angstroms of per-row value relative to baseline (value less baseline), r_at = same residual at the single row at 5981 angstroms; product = 1.0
